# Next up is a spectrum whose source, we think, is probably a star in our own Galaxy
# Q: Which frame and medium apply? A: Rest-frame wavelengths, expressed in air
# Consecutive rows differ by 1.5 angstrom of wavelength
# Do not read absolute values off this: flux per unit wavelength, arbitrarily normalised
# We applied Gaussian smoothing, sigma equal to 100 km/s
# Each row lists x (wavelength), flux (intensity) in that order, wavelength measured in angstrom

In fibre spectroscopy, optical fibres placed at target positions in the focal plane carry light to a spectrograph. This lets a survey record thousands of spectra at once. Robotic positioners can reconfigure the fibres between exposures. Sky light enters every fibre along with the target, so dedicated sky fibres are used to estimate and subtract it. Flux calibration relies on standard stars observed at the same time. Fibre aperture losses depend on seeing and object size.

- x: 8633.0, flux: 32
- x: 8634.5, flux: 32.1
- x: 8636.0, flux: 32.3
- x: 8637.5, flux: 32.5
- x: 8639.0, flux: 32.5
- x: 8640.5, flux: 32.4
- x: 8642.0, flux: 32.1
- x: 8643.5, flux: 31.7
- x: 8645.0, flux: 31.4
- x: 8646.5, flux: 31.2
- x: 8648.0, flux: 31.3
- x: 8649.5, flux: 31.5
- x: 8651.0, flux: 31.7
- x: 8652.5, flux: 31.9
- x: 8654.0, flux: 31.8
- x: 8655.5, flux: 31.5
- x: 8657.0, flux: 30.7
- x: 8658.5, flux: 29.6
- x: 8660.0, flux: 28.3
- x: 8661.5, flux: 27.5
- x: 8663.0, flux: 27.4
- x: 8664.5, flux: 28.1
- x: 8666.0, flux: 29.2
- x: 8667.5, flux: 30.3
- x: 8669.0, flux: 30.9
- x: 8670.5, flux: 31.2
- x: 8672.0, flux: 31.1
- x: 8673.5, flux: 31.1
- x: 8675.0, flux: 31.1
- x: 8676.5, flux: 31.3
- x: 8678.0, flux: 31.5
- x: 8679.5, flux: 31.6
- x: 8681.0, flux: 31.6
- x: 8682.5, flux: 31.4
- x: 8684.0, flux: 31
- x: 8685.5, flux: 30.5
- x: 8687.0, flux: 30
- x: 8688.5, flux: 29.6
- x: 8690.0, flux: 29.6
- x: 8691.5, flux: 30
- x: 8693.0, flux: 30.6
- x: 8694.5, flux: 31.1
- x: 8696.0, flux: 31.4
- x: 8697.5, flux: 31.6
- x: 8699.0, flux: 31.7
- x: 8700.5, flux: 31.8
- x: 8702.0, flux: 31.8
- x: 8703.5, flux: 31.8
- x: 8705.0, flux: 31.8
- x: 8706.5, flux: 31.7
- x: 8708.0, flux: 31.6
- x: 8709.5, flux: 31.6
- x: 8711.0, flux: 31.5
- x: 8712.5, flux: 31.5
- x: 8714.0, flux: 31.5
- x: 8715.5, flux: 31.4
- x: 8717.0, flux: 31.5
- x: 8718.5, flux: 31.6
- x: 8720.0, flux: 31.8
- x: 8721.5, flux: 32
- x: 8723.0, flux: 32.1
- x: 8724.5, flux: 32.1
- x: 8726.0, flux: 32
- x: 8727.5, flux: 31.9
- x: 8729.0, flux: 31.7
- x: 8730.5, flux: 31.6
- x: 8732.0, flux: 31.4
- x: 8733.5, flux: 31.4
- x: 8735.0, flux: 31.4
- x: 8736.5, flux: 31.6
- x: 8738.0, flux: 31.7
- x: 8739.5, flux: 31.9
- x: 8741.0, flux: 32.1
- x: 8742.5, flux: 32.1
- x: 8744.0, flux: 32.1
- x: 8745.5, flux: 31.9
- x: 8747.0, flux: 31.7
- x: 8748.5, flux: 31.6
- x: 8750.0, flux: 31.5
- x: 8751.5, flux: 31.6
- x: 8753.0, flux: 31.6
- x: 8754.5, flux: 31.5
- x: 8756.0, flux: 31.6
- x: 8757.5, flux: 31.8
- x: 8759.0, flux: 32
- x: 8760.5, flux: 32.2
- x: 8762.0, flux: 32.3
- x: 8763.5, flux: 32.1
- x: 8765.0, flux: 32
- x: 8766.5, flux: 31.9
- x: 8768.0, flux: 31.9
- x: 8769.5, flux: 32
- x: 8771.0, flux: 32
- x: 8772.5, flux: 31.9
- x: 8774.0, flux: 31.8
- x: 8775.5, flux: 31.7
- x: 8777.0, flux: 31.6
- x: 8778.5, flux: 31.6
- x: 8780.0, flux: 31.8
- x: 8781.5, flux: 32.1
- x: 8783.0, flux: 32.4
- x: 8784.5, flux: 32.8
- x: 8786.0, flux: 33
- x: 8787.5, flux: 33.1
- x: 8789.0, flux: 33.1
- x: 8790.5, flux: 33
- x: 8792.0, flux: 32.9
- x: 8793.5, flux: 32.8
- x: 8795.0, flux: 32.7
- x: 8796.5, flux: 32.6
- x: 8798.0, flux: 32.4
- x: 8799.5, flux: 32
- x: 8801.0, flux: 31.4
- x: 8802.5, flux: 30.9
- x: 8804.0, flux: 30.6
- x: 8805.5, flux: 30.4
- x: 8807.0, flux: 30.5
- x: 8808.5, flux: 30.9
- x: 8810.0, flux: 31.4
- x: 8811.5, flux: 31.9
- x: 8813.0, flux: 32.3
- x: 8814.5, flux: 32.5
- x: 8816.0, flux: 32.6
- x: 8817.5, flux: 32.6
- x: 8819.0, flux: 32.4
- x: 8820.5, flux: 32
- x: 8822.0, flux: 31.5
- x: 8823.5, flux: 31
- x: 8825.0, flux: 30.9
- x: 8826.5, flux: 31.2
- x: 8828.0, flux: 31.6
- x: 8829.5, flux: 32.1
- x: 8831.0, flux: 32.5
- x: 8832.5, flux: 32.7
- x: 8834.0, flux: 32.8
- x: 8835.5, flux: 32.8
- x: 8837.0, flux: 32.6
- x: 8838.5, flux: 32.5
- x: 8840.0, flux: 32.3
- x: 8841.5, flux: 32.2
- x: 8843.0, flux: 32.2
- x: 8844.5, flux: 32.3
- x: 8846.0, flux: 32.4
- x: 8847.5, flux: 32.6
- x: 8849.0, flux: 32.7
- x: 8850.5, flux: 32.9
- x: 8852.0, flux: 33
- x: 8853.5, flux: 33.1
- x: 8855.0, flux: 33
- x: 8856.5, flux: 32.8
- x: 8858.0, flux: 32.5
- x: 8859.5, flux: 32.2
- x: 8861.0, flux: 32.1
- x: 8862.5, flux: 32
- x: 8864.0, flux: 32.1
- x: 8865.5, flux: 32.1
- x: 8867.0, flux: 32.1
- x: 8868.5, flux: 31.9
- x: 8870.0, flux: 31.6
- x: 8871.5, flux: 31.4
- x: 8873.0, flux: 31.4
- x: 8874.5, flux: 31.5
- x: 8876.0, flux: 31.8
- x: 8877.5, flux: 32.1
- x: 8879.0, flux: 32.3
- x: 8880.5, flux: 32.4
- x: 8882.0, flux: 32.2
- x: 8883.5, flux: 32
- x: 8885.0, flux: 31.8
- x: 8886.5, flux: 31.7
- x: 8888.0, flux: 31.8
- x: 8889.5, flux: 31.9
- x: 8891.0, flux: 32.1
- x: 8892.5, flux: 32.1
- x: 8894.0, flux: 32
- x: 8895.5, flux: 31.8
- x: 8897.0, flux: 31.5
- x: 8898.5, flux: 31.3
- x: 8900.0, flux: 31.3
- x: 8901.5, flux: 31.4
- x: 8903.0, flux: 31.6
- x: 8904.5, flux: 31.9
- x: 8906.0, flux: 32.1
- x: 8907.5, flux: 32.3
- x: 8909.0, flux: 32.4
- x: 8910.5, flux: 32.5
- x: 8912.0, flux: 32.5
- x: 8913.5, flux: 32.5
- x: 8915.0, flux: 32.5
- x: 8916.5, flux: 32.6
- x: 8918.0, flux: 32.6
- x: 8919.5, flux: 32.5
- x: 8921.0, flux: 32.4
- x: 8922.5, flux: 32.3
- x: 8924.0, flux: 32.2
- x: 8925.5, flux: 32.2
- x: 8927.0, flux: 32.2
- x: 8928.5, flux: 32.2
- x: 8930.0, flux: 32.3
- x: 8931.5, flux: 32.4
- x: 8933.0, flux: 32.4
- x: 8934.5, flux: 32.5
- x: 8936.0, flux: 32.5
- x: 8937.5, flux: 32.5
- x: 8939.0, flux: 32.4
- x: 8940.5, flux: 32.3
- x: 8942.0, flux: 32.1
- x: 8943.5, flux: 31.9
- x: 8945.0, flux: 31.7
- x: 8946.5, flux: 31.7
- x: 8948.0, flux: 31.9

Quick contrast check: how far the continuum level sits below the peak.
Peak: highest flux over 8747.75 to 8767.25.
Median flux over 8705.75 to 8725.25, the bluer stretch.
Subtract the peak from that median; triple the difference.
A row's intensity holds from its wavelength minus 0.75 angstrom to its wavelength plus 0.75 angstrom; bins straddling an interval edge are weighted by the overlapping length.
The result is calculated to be -2.1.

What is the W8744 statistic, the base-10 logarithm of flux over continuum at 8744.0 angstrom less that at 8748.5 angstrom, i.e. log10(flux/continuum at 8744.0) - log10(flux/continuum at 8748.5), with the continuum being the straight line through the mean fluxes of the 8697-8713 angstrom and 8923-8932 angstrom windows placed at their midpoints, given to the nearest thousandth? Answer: 0.007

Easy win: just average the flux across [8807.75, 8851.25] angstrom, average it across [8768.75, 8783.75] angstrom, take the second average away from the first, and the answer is 0.3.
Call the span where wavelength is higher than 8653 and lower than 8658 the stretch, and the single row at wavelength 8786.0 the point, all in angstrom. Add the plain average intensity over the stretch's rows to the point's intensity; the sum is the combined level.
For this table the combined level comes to 64.3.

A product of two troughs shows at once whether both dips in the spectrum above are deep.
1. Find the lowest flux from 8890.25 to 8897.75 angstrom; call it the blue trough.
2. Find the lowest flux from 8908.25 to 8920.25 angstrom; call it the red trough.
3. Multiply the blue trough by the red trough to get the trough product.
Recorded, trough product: 1021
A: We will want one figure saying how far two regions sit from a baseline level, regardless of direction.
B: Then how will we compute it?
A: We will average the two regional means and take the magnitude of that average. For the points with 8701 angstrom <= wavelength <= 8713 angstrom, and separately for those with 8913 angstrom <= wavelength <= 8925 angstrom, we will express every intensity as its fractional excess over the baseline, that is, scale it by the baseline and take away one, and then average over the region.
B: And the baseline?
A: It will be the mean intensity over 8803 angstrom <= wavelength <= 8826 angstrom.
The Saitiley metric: 0.016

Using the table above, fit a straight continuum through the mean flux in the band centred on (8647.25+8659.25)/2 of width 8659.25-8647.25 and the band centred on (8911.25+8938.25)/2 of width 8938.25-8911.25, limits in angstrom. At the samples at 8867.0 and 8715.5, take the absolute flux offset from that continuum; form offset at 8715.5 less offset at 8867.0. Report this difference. 0.1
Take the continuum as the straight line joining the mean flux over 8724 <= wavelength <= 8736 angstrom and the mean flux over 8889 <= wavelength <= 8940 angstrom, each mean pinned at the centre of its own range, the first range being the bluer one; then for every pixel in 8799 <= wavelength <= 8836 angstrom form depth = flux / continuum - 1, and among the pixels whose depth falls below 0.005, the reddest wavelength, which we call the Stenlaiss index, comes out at 8829.5 angstrom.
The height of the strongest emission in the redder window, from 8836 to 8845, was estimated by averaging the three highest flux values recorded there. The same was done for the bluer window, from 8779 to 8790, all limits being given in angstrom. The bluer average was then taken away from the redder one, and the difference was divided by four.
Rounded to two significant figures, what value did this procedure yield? -0.15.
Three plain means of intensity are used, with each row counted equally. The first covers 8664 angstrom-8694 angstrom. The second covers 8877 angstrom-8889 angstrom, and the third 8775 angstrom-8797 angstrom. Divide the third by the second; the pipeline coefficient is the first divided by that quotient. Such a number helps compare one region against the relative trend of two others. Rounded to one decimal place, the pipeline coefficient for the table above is 30.2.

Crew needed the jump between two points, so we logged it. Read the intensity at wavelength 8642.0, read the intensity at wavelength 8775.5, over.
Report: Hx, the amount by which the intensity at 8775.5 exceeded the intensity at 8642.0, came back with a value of -0.4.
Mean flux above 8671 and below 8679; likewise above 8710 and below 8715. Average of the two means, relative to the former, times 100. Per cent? 100.4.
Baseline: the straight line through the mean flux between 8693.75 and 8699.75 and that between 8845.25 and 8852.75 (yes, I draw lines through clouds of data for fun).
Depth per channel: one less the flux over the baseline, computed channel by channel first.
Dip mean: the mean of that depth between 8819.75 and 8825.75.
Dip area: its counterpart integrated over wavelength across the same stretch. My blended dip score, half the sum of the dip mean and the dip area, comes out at 0.12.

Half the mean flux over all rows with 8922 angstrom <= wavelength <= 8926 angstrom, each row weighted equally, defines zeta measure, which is 16.1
